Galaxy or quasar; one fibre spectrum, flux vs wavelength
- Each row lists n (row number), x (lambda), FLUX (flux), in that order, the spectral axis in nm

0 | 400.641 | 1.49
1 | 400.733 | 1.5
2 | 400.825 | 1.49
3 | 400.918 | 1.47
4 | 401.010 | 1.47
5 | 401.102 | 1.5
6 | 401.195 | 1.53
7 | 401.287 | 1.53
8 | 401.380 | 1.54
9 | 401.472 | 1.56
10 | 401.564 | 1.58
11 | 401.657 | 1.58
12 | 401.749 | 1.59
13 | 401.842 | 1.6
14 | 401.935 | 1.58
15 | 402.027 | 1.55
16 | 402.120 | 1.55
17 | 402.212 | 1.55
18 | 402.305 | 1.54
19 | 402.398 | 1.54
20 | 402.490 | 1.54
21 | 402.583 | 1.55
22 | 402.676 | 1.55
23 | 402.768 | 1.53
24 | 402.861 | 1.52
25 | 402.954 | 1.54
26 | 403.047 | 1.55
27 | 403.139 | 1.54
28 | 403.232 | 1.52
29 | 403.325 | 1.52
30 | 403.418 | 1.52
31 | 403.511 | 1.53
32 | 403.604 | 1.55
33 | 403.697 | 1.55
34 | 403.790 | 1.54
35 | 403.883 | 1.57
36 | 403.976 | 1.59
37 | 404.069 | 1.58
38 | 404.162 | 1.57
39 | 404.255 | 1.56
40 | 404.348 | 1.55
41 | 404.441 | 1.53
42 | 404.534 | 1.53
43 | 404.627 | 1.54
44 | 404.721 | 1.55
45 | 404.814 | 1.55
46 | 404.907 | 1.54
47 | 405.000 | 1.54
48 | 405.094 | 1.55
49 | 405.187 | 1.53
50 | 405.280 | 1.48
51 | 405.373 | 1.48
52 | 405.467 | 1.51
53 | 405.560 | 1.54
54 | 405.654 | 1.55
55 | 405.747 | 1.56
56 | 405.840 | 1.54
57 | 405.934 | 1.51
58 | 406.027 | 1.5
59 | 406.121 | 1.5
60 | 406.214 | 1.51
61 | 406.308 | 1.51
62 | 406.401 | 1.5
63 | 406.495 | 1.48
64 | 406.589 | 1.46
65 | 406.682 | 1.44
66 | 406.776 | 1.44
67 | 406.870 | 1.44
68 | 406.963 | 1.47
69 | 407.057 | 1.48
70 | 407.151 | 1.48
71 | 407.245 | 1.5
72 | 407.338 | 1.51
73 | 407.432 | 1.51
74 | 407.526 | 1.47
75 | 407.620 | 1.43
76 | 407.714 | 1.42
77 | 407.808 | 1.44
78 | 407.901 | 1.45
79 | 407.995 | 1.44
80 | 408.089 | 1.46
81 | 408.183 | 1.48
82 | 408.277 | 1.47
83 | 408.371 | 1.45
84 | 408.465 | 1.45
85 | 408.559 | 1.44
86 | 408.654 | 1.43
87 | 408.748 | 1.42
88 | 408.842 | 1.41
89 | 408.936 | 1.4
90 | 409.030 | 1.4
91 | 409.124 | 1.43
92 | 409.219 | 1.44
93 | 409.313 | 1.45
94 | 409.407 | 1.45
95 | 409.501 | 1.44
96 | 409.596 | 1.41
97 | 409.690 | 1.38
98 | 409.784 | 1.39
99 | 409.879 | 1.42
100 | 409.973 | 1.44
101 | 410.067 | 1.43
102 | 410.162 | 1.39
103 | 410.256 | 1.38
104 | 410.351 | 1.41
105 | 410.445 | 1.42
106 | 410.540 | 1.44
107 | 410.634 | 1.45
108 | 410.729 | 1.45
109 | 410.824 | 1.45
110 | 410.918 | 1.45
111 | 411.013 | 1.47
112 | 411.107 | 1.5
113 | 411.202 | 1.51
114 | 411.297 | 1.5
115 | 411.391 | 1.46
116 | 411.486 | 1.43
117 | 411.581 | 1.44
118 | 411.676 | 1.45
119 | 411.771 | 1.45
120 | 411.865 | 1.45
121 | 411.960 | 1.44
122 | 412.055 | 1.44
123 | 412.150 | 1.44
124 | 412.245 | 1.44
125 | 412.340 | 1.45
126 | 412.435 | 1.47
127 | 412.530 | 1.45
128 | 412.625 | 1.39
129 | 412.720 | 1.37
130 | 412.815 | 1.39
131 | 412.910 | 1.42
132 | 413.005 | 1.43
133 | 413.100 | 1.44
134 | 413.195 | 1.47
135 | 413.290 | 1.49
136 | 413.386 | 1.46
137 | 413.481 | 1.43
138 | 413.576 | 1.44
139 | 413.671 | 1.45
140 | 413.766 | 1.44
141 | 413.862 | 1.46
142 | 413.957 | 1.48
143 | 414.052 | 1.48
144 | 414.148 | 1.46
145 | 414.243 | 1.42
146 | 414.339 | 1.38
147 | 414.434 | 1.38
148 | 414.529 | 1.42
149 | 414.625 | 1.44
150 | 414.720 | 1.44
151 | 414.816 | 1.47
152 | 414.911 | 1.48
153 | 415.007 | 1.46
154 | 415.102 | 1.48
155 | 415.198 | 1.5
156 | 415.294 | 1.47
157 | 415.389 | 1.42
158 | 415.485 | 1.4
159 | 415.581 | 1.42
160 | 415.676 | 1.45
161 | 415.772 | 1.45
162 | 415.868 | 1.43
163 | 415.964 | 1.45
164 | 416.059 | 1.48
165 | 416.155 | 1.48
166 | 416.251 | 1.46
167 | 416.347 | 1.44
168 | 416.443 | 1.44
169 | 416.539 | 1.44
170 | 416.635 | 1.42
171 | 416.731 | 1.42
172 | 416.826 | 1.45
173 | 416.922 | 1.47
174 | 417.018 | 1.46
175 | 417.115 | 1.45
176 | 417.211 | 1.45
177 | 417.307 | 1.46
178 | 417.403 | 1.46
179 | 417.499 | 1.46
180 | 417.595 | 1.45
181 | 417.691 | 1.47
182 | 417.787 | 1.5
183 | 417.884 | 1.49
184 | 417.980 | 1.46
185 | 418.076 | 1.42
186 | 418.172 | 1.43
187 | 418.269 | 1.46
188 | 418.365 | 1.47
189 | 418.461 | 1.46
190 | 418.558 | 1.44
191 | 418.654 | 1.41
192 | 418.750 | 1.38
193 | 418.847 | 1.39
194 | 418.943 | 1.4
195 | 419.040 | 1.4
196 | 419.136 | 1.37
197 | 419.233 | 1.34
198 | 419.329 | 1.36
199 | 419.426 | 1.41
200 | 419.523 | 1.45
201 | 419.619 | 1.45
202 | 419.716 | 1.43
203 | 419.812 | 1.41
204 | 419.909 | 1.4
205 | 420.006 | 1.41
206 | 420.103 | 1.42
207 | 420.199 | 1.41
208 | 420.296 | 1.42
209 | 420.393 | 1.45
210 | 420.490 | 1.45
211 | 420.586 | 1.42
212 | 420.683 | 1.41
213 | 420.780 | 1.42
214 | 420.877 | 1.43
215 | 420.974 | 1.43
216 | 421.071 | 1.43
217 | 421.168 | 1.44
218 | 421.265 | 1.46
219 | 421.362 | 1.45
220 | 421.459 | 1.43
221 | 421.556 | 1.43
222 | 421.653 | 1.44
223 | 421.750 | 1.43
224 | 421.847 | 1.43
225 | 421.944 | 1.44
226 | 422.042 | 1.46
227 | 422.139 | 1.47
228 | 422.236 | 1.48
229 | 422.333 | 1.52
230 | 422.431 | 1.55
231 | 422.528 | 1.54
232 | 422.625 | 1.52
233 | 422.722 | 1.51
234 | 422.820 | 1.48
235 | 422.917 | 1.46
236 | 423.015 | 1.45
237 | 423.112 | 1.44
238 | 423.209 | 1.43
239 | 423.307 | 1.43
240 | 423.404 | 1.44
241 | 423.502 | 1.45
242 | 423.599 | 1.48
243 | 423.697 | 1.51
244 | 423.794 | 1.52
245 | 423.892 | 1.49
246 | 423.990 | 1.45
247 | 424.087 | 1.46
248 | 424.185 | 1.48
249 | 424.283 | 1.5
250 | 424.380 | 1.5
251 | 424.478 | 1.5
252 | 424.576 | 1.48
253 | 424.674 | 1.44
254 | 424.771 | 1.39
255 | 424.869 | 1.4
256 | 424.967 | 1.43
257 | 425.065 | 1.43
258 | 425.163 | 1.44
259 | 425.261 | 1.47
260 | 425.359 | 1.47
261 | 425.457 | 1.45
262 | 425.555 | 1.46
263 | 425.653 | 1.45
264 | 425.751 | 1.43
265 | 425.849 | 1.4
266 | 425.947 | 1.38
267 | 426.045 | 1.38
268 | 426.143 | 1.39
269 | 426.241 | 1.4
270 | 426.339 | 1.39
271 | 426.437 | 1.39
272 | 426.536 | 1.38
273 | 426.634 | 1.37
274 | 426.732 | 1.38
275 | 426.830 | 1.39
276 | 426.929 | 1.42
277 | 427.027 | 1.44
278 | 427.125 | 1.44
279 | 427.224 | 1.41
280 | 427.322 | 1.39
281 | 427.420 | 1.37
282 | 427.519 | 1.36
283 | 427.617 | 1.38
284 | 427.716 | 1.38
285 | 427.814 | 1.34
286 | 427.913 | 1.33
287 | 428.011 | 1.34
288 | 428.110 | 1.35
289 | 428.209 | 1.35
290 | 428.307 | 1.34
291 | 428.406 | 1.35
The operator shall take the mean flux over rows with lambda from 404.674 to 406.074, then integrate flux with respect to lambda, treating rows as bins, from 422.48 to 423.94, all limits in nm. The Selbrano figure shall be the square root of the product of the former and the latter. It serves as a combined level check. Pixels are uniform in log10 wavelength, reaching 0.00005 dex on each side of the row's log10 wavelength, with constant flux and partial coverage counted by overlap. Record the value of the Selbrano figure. 1.82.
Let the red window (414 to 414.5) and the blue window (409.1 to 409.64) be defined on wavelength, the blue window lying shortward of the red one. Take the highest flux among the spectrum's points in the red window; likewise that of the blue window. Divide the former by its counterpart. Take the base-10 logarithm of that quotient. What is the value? 0.01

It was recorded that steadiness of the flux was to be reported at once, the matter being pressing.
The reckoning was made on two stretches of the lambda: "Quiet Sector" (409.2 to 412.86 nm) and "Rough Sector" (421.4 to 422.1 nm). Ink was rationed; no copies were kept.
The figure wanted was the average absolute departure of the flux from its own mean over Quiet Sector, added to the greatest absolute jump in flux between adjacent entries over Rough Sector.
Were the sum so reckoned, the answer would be 0.044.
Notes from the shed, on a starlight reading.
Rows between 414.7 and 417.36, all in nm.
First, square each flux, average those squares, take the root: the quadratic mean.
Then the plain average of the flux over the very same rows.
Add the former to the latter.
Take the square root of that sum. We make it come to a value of 1.704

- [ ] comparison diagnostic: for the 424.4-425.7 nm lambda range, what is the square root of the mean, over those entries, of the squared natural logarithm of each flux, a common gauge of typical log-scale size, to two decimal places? 0.37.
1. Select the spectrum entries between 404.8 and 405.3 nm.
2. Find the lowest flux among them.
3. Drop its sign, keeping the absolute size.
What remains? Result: 1.48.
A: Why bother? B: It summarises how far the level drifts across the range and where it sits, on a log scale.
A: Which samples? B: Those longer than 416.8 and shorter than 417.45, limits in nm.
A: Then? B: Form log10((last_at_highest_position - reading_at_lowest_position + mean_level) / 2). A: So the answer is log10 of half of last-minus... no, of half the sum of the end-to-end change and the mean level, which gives -0.135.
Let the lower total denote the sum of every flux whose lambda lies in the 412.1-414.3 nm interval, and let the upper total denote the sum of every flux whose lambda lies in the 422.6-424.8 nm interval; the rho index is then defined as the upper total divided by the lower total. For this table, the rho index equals 1.02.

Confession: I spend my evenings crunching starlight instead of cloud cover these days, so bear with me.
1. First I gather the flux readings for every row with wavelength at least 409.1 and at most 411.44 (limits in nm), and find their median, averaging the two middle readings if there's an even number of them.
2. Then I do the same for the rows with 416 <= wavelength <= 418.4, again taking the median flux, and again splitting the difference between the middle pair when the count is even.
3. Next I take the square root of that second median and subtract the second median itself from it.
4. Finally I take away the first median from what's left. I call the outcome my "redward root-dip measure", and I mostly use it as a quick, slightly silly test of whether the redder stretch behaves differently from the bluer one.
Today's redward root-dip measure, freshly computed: -1.69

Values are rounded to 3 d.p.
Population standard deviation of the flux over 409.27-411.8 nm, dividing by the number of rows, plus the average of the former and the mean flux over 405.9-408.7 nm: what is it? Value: 0.784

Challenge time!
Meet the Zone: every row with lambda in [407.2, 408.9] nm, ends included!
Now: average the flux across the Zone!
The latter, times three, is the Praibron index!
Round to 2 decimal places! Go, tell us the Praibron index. 4.36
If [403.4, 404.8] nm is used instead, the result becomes 4.65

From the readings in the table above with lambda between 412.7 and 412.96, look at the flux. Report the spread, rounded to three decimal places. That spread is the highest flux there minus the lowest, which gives 0.050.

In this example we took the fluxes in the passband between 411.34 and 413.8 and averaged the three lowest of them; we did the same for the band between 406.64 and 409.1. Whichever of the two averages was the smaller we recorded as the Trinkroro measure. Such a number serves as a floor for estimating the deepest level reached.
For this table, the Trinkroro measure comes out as 1.38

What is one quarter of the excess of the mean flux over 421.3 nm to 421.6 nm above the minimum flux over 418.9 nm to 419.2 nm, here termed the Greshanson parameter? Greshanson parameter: 0.017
